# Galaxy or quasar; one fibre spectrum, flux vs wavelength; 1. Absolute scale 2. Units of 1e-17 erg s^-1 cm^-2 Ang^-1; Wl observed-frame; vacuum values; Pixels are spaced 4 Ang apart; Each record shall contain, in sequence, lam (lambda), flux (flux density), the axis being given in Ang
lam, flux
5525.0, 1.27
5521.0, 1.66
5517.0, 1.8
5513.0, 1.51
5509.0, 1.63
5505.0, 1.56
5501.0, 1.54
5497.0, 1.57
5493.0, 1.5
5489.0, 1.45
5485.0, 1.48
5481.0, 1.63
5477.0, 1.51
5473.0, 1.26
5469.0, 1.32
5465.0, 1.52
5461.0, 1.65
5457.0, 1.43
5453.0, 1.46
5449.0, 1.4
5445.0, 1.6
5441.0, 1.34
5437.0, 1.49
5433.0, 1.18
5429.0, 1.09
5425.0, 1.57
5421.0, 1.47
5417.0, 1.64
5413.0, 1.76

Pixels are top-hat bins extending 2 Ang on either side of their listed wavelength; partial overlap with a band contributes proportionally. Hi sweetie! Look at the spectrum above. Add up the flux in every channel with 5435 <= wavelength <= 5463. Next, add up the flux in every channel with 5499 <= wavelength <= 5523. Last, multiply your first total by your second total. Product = 101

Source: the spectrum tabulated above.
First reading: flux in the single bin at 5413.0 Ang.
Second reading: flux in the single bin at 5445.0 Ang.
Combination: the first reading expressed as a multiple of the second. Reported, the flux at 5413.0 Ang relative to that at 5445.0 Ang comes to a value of 1.10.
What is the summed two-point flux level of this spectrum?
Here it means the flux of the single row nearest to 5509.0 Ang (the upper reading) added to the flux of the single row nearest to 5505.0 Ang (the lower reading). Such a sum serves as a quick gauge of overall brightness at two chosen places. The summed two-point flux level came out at 3.2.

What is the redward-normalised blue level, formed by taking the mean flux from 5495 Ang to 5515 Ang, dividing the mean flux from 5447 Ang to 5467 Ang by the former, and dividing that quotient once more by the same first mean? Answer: 0.61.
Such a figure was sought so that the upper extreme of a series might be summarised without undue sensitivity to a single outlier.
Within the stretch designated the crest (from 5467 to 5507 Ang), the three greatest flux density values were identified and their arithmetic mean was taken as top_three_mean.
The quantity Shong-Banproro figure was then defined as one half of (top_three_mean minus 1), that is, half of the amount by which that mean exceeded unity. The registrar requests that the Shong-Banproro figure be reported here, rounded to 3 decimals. 0.293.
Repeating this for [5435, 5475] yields 0.295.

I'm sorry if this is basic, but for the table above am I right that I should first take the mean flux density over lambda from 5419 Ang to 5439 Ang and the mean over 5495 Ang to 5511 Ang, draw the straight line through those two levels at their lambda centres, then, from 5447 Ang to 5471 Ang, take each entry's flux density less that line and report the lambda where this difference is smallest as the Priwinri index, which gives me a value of 5469.0 Ang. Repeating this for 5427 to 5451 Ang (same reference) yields 5429.0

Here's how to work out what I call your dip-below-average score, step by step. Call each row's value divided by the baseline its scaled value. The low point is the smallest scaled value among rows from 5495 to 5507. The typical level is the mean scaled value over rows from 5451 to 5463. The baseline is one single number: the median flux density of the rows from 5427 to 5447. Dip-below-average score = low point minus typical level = 0.020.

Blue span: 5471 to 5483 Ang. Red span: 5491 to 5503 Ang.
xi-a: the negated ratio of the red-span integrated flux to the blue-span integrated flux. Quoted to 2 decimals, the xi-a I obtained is -1.05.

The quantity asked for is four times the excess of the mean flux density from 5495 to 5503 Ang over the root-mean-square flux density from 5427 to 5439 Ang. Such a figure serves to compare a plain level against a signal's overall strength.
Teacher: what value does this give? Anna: 1.16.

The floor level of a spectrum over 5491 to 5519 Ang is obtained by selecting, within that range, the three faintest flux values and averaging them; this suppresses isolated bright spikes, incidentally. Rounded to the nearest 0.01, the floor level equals 1.52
